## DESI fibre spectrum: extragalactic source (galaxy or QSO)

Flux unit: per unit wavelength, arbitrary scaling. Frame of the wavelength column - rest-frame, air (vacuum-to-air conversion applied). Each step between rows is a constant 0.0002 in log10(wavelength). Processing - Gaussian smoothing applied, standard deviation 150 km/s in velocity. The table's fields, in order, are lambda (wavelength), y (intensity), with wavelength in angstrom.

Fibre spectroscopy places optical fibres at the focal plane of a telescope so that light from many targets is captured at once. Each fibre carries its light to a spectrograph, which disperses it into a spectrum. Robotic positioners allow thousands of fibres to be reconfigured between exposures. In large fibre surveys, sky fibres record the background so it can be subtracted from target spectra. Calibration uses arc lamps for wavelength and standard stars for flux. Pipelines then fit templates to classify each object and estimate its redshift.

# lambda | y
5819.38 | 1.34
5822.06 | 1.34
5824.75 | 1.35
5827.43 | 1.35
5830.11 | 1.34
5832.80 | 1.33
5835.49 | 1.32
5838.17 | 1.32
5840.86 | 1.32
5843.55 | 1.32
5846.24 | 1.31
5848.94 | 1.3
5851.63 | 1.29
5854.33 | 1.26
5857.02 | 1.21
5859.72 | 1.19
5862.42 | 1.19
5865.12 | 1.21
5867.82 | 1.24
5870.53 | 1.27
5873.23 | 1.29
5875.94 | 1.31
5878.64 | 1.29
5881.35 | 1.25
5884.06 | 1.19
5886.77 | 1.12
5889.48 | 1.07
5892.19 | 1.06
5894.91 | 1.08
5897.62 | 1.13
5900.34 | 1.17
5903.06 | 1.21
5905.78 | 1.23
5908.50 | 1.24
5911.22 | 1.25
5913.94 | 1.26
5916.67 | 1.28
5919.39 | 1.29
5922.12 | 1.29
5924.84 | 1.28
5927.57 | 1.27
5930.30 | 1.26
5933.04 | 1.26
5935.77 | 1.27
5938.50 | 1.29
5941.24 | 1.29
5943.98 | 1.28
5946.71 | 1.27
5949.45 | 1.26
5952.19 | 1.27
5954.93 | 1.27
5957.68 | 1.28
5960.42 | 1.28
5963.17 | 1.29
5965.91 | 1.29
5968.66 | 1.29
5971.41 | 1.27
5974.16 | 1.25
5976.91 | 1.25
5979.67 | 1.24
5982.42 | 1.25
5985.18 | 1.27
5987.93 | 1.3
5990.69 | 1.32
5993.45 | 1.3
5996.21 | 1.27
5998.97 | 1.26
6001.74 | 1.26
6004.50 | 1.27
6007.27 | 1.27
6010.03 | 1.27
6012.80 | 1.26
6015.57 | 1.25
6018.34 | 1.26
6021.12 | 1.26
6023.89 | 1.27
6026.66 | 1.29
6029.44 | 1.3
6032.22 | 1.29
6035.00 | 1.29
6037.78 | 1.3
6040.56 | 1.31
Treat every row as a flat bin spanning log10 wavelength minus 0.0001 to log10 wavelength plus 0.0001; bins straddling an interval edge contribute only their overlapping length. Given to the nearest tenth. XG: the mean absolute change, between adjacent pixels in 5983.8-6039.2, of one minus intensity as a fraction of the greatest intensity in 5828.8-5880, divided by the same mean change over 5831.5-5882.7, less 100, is -99.4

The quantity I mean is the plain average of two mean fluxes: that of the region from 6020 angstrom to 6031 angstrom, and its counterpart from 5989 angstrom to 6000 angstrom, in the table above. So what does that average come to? 1.28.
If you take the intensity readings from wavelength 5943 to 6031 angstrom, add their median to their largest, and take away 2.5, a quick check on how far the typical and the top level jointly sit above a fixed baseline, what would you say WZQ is 0.090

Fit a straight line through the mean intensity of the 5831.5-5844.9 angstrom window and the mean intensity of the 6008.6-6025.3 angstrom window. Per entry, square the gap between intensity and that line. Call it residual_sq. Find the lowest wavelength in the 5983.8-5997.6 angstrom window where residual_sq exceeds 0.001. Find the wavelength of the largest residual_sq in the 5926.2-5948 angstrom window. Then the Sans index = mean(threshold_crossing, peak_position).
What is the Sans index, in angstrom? 5960.5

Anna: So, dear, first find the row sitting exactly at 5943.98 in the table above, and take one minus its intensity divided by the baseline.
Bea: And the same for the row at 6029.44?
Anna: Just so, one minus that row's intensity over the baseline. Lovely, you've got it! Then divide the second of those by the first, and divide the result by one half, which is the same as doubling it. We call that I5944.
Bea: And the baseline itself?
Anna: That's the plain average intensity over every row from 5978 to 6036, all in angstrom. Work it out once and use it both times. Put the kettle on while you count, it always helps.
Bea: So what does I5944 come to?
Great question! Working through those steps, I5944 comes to 8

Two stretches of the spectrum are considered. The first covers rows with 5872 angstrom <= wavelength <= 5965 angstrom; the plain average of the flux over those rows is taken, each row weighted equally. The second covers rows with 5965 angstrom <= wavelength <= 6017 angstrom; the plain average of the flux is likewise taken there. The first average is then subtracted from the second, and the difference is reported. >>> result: 0.031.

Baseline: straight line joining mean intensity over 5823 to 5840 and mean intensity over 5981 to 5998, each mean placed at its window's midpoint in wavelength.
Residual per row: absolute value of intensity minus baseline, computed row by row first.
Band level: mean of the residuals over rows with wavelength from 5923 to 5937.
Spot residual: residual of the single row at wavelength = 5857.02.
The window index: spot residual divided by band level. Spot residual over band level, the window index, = 3.3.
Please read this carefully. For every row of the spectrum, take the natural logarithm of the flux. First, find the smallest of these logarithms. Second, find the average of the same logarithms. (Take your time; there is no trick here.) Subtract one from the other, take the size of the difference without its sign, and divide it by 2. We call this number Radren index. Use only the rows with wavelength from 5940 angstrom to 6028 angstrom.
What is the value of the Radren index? 0.01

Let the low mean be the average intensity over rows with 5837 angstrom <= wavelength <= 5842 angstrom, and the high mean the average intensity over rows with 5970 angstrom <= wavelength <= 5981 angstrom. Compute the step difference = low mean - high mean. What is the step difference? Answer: 0.07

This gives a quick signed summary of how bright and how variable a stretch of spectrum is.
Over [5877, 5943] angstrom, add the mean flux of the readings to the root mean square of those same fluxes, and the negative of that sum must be -2.45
